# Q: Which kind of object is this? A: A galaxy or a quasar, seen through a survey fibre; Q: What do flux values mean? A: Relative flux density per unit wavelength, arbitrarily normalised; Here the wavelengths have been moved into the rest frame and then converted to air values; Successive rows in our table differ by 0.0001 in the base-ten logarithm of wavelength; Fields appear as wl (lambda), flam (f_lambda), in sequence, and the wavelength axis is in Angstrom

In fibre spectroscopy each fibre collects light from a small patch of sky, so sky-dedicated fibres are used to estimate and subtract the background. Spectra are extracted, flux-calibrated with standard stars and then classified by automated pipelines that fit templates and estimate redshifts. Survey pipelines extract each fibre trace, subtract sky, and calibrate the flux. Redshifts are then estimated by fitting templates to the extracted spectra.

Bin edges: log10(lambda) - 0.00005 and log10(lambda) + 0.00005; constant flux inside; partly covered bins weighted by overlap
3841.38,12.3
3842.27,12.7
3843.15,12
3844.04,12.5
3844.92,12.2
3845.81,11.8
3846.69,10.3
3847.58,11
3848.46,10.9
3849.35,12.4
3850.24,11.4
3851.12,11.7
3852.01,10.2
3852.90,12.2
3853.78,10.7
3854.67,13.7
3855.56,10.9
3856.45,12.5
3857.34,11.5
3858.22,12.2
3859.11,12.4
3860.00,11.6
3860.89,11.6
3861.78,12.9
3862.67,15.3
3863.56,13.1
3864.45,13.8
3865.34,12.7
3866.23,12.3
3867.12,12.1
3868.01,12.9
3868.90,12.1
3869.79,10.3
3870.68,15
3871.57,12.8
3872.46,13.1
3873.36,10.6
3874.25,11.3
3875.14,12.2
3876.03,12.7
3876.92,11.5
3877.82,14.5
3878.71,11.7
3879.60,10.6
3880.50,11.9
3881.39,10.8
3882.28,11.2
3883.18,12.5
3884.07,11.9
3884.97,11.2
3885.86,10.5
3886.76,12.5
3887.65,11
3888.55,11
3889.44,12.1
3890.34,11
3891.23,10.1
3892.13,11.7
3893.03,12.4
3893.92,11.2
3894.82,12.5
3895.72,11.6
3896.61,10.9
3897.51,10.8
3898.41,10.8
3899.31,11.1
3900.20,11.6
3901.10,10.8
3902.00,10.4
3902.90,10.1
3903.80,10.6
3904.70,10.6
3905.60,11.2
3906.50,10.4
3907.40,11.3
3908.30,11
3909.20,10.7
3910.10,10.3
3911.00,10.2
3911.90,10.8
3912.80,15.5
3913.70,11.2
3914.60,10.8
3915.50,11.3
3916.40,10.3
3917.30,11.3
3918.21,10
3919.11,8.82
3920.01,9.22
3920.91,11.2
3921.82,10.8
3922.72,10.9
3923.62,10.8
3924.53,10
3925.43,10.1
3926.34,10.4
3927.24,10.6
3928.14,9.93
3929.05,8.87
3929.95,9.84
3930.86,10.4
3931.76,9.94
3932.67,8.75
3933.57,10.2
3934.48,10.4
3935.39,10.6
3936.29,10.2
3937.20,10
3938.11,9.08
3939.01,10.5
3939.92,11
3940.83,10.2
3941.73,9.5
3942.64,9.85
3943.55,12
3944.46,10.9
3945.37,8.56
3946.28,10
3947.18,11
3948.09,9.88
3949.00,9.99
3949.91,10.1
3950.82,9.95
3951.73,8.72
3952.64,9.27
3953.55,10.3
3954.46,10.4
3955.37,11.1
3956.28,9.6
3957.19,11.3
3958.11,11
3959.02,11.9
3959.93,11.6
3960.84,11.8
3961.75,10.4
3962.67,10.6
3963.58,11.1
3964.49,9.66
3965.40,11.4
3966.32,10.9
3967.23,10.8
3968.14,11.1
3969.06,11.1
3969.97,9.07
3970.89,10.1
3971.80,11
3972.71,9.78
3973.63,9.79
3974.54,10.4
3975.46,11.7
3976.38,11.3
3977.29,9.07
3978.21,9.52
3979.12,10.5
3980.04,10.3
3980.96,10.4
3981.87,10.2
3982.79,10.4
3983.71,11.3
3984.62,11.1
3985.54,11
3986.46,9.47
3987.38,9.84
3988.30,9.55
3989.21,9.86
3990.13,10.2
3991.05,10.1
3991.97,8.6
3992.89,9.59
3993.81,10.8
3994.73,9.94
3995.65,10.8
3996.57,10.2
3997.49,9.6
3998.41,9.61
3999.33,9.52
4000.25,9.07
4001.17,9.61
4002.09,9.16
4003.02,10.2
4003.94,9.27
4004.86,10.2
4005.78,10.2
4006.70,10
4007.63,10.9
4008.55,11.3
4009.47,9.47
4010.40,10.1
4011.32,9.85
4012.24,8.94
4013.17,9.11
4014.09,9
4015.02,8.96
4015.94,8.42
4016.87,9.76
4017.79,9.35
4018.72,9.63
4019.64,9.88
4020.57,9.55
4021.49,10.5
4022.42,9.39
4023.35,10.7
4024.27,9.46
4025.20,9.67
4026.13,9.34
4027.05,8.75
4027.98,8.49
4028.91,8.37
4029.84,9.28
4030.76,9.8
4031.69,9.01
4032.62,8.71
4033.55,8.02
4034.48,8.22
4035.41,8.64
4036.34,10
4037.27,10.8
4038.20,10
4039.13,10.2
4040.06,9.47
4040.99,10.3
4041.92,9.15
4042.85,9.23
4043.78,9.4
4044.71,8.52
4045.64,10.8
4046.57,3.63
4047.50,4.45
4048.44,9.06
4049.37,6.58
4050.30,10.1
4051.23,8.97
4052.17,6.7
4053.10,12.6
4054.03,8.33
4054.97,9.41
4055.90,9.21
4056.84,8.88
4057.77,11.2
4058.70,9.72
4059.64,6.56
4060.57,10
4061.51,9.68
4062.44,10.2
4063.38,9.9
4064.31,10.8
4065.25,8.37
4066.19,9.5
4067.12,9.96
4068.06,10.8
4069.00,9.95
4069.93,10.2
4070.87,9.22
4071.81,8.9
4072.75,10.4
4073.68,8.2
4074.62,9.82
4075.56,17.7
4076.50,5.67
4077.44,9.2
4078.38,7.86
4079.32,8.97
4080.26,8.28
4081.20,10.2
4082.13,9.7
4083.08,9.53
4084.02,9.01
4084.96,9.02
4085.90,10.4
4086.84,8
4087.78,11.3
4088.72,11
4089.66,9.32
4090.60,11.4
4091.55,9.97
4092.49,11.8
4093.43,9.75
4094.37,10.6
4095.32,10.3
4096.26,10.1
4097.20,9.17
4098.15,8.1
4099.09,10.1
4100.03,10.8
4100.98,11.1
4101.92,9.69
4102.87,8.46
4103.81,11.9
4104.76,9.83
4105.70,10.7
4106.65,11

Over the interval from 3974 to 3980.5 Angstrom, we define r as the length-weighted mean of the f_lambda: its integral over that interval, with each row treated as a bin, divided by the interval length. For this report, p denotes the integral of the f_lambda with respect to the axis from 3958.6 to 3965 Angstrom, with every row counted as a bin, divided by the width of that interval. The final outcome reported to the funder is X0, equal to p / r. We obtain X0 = 1.06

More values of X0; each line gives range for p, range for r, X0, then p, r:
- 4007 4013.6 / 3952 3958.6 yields 0.96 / 9.9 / 10.4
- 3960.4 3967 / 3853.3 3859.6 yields 0.90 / 10.8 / 12.0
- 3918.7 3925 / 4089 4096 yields 0.98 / 10.3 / 10.5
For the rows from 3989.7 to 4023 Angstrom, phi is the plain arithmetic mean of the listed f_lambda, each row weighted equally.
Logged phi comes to 9.7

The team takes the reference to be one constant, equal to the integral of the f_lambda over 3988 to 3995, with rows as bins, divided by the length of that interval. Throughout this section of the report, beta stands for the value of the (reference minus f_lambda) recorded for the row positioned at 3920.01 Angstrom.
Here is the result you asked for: 0.6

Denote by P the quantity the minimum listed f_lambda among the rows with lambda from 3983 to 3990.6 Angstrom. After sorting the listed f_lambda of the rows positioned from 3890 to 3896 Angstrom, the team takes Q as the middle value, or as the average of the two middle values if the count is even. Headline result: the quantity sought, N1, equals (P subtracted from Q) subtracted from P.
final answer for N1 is 7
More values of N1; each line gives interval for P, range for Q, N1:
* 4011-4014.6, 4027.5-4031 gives 9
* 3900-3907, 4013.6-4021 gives 11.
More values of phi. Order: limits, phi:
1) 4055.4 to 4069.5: 9.6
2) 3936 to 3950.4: 10.2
